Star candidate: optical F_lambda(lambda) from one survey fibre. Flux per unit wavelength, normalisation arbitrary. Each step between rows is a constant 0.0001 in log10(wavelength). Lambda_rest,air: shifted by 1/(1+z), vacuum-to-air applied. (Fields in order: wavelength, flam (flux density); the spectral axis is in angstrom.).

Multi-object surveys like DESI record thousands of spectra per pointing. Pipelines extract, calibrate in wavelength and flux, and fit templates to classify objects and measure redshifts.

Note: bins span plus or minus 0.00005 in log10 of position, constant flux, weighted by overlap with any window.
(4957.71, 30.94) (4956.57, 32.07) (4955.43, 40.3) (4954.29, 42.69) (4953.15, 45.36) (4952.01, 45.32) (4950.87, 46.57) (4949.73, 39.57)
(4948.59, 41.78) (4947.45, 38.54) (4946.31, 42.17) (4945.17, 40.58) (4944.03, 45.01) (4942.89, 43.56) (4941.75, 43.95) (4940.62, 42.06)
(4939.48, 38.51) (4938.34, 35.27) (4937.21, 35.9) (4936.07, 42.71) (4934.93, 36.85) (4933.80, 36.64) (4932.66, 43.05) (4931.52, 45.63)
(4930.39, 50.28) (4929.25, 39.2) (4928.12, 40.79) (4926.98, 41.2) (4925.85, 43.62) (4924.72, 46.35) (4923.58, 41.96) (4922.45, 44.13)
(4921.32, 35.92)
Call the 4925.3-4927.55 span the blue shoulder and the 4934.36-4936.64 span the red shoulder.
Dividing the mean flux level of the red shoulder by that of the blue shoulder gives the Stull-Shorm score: 0.94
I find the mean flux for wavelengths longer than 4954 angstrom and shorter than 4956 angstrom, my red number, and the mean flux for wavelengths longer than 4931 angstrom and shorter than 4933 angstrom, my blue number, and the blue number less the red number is 3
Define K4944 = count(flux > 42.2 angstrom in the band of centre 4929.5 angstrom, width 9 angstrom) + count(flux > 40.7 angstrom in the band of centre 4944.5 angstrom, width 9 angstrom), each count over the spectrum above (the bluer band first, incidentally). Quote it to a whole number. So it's 10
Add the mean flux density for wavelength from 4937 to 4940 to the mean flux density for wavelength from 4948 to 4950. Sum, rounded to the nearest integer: 77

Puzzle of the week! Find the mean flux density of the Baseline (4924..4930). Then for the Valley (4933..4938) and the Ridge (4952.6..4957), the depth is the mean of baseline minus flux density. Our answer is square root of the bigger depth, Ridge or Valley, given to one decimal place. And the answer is 2.1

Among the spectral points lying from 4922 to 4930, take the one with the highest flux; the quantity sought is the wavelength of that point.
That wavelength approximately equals 4924.72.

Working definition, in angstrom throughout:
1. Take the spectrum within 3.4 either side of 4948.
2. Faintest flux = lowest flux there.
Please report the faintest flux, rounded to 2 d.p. 38.54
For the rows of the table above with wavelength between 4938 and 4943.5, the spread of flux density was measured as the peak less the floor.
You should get 8.7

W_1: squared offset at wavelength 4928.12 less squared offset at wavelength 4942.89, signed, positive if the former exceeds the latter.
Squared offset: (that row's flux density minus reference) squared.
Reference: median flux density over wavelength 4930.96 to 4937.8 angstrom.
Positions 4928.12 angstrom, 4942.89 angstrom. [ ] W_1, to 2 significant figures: -13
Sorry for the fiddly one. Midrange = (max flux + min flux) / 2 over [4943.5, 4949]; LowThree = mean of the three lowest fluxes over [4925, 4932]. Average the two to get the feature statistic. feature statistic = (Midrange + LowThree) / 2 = 41.1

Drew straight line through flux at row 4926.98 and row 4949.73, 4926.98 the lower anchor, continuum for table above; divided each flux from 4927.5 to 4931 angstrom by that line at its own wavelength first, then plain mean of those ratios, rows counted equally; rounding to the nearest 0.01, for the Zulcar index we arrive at 1.06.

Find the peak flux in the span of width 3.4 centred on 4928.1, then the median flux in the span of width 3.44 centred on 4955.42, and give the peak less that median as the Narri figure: 1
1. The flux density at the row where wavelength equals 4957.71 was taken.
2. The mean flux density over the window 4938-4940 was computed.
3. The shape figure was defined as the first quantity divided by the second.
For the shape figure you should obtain 0.84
